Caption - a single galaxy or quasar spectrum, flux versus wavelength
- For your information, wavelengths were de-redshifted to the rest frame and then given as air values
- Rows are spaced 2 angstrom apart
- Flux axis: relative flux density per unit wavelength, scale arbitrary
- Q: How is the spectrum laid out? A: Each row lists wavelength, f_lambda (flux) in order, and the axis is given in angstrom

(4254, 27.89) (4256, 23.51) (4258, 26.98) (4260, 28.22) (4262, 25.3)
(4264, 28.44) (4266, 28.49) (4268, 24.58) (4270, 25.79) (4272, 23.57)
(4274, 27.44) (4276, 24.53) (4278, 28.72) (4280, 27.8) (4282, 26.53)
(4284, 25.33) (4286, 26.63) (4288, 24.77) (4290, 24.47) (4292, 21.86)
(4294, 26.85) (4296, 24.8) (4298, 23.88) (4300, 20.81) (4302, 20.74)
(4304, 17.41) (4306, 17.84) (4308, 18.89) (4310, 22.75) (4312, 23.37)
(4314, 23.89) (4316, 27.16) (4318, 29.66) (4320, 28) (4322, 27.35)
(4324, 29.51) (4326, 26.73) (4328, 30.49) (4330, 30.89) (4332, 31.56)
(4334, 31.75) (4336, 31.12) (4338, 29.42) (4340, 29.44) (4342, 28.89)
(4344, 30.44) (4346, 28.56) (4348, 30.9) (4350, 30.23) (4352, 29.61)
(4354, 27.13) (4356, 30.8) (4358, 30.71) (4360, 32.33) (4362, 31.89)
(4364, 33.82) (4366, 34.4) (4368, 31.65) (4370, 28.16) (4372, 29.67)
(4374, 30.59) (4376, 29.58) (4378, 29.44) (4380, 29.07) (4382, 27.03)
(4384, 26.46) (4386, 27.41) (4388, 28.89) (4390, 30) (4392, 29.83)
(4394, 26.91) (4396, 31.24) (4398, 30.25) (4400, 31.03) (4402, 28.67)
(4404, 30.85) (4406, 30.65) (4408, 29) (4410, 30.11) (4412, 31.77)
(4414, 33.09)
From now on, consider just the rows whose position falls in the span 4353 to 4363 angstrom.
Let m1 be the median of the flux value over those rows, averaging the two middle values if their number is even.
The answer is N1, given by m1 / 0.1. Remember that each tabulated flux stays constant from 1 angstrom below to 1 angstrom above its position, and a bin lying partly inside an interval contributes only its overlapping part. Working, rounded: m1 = 30.8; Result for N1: 308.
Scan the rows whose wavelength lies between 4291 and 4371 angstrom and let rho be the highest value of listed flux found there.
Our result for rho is 34.4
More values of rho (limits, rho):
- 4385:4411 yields 31.24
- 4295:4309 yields 24.8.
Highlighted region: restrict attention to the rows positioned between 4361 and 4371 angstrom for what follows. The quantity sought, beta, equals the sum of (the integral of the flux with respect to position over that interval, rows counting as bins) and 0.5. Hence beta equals 320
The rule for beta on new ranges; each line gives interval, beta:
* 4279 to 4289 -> 263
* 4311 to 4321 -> 265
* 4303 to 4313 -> 201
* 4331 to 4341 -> 307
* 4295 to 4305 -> 216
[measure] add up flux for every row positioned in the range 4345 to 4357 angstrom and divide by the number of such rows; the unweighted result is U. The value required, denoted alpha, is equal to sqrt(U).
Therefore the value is 5.4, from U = 30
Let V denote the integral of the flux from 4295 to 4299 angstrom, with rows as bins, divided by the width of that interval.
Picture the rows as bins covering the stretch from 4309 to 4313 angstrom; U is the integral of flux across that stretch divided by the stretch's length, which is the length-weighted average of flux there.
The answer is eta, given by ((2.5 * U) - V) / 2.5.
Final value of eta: 13.3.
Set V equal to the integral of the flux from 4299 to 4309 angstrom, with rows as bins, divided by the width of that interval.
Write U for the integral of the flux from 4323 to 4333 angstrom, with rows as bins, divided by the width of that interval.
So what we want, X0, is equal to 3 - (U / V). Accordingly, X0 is 1.44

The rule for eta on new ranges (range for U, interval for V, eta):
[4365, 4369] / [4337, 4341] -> 21.3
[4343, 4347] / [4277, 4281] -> 18.2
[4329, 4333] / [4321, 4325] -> 19.9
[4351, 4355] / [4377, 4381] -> 16.7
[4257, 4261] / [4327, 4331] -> 15.3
